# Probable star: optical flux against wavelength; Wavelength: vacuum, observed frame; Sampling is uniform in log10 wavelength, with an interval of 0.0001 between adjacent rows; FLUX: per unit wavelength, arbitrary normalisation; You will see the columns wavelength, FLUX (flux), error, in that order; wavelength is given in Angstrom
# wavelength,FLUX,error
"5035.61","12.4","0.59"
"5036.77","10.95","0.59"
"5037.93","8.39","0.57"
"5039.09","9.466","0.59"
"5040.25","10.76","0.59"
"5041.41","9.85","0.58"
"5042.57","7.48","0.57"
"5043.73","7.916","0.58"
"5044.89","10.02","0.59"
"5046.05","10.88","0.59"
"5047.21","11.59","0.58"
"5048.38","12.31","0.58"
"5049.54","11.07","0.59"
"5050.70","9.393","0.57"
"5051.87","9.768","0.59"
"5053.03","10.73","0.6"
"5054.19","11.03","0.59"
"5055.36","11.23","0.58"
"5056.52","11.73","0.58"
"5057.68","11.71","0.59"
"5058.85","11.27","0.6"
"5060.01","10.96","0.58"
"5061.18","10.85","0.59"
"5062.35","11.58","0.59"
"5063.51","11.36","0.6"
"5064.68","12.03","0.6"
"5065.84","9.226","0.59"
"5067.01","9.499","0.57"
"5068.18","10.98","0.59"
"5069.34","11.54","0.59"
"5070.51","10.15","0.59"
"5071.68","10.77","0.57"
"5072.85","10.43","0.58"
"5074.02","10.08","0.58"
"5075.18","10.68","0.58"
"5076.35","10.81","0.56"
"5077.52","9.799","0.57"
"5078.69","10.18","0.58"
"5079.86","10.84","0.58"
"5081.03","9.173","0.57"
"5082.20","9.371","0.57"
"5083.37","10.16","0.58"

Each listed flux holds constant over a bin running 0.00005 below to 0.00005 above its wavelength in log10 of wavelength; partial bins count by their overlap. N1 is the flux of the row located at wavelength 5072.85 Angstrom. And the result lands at 10.43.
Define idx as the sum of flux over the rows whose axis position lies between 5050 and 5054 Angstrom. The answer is 29.9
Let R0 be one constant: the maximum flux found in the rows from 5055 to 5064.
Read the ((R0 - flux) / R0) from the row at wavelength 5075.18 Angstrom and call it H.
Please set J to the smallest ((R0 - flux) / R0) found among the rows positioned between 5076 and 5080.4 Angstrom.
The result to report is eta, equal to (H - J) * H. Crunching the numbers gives 0.001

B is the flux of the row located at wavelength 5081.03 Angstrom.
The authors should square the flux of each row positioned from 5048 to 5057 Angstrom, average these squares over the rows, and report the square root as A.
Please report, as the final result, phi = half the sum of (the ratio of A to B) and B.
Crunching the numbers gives 5.18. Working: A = 10.9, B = 9.173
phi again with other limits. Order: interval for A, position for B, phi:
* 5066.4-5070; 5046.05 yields 5.93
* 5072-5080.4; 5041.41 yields 5.45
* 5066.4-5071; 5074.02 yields 5.56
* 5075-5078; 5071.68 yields 5.87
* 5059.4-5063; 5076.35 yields 5.92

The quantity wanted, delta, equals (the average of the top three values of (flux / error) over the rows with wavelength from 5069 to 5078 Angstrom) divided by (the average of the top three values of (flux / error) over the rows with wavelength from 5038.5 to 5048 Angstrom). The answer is 1.02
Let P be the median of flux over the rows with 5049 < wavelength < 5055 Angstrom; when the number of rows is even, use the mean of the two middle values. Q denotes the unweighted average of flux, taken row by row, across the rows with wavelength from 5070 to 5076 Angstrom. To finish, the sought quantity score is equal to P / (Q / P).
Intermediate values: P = 10.7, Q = 10.4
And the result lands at 11.0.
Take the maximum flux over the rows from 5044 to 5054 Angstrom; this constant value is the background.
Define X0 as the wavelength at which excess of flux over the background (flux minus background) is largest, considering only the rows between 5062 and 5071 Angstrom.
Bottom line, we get 5064.68 Angstrom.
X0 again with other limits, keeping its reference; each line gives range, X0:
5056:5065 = 5064.68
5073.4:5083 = 5079.86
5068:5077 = 5069.34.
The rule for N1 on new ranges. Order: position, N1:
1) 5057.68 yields 11.71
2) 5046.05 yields 10.88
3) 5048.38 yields 12.31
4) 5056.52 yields 11.73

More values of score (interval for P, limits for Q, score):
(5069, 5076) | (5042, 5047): 12.3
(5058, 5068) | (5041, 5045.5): 14.0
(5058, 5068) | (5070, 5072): 11.8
